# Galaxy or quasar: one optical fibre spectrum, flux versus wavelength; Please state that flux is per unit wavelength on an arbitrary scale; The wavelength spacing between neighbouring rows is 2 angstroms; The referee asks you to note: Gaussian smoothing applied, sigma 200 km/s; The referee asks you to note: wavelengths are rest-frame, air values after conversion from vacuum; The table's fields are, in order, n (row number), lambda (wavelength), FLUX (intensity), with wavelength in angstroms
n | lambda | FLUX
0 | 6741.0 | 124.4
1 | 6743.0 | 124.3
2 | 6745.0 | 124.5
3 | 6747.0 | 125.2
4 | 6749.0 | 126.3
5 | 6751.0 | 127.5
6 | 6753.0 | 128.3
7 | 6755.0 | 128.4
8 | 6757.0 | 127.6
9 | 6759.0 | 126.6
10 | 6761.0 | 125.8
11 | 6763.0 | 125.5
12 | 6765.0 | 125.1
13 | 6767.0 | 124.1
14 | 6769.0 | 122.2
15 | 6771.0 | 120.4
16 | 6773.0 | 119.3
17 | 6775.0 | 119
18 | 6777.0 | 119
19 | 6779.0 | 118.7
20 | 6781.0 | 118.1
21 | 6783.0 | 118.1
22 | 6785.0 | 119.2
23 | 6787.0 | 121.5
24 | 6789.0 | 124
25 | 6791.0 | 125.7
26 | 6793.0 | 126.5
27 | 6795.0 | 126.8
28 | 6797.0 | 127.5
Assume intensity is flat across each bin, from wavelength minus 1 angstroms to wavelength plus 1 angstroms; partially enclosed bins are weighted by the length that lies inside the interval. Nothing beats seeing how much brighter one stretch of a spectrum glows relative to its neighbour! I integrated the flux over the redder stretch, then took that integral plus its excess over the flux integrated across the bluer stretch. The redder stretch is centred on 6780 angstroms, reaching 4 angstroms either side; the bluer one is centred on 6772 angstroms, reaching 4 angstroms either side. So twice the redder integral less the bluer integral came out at 934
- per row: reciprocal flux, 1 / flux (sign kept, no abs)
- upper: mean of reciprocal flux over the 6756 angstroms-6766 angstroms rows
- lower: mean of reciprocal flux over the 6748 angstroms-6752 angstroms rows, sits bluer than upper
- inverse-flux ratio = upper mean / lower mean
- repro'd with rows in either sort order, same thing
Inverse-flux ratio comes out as 1.01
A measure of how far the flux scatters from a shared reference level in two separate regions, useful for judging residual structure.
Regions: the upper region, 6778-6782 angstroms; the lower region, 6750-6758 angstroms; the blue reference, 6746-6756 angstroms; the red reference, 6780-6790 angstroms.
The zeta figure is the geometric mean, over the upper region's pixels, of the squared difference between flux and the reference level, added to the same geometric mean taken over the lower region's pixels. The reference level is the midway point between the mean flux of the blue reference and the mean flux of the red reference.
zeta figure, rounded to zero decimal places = 46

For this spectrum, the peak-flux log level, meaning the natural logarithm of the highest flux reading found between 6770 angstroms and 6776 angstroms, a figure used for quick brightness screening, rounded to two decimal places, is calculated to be 4.79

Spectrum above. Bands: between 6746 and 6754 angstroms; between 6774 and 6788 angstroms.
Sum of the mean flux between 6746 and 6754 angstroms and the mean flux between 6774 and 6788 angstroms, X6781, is 246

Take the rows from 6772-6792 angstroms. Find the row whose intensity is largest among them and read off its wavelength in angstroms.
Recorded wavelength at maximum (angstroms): 6791.0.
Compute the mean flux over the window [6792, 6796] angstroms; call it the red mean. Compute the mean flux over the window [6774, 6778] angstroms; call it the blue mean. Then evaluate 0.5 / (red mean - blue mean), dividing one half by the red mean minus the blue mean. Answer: 0.07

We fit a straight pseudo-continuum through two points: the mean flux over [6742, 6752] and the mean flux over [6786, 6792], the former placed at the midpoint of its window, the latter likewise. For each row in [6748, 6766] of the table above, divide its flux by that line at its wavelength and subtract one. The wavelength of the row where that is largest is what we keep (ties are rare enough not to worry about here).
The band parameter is 6755.0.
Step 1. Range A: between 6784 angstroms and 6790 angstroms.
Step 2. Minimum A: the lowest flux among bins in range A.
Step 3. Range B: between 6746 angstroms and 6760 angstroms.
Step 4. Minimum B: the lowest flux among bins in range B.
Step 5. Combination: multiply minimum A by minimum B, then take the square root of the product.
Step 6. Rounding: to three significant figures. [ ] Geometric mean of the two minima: 122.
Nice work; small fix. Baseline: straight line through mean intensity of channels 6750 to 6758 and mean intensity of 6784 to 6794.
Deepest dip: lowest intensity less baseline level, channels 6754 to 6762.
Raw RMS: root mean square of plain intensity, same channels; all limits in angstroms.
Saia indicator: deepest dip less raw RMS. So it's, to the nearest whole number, -128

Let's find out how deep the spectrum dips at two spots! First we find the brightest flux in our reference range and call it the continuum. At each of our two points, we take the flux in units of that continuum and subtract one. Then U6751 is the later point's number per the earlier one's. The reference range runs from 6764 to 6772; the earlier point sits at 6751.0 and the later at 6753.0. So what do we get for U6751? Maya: 1.3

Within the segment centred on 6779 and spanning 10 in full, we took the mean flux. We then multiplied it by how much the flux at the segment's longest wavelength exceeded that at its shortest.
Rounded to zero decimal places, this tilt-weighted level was -107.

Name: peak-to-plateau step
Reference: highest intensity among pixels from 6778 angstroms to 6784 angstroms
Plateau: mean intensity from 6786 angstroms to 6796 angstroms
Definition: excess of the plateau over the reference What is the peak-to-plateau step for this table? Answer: 6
